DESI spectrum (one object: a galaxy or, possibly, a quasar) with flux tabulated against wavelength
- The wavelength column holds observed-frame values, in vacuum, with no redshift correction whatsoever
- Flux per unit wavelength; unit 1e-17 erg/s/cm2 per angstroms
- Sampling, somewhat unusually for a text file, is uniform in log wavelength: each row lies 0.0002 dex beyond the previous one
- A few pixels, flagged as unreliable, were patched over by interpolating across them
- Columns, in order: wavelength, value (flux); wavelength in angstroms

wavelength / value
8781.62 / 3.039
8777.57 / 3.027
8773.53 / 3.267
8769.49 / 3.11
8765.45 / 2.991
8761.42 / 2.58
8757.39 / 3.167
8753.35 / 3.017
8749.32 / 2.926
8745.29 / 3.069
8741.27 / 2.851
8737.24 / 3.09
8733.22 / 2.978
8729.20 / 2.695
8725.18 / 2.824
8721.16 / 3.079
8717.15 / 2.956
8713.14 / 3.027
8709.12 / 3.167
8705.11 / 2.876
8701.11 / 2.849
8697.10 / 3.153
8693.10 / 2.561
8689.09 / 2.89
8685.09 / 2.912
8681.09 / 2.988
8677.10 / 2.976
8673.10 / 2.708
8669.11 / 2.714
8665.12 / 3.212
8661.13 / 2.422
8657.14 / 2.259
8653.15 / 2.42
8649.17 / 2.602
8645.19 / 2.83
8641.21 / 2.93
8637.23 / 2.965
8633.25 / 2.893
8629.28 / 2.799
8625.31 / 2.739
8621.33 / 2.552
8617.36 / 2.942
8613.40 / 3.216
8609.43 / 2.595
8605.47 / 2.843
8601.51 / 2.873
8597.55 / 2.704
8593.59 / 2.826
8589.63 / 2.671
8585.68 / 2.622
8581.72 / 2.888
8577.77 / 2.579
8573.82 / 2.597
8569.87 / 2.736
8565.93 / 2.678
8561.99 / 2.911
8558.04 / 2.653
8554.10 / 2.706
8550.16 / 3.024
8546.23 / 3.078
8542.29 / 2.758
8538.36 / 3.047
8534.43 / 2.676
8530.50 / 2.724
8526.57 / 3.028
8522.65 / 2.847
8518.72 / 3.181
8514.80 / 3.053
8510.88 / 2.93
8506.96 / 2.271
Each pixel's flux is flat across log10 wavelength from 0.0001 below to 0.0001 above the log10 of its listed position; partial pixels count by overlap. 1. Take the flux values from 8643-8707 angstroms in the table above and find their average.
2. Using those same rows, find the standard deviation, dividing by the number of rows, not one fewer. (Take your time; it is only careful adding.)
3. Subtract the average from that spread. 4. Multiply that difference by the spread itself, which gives -0.65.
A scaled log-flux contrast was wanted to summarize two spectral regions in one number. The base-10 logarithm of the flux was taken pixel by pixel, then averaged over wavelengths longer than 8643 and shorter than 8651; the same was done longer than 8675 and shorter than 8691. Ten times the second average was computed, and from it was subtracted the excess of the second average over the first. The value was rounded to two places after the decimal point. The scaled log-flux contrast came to 4.65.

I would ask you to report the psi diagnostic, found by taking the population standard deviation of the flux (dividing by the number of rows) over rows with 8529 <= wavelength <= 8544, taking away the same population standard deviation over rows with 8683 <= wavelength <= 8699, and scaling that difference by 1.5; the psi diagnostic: -0.10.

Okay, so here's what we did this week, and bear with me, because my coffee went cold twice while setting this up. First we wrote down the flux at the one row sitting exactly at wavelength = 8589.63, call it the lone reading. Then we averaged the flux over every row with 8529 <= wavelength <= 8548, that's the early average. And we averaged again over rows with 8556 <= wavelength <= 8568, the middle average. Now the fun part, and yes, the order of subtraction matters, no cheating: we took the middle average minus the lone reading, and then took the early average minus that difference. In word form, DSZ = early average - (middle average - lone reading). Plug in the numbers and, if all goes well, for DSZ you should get 2.8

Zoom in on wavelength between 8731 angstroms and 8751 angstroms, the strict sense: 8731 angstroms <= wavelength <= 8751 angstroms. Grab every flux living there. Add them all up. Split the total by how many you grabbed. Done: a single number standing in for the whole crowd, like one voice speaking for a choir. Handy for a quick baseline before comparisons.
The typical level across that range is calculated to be 2.98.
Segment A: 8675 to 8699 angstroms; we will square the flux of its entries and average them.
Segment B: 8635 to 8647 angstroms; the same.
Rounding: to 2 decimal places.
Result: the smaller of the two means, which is 8.46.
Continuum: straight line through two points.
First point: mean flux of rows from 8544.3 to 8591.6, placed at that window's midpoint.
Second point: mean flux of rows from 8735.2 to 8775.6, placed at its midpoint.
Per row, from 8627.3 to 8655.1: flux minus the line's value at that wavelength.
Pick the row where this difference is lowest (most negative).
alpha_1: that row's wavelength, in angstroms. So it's 8653.15 angstroms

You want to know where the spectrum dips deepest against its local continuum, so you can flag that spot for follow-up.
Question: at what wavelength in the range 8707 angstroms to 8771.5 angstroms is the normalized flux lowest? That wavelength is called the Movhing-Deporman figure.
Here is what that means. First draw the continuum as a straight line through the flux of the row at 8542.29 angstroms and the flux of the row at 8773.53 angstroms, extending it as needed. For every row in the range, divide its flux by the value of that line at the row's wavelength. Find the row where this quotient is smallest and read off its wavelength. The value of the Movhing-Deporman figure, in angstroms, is 8761.42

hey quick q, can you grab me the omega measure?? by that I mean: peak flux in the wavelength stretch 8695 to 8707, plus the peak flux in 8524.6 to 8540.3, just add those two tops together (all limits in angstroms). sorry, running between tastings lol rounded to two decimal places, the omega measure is 6.20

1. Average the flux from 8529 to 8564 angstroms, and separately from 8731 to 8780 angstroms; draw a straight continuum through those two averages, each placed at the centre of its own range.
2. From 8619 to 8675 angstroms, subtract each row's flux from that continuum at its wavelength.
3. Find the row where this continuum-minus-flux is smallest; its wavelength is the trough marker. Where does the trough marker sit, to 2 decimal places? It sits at 8665.12 angstroms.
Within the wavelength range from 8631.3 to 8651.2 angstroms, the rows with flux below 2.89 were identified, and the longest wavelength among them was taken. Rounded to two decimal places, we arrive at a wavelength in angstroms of 8649.17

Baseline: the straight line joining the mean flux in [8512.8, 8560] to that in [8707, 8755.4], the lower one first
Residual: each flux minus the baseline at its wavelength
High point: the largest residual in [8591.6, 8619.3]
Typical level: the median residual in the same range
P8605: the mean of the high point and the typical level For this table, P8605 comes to 0.10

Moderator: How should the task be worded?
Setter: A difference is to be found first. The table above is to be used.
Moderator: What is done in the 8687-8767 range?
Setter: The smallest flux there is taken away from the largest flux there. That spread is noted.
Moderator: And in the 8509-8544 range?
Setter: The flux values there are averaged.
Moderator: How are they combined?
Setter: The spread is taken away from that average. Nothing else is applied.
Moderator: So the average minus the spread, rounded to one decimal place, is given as 2.3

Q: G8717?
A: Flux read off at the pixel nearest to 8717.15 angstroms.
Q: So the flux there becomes 2.956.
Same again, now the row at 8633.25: 2.893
